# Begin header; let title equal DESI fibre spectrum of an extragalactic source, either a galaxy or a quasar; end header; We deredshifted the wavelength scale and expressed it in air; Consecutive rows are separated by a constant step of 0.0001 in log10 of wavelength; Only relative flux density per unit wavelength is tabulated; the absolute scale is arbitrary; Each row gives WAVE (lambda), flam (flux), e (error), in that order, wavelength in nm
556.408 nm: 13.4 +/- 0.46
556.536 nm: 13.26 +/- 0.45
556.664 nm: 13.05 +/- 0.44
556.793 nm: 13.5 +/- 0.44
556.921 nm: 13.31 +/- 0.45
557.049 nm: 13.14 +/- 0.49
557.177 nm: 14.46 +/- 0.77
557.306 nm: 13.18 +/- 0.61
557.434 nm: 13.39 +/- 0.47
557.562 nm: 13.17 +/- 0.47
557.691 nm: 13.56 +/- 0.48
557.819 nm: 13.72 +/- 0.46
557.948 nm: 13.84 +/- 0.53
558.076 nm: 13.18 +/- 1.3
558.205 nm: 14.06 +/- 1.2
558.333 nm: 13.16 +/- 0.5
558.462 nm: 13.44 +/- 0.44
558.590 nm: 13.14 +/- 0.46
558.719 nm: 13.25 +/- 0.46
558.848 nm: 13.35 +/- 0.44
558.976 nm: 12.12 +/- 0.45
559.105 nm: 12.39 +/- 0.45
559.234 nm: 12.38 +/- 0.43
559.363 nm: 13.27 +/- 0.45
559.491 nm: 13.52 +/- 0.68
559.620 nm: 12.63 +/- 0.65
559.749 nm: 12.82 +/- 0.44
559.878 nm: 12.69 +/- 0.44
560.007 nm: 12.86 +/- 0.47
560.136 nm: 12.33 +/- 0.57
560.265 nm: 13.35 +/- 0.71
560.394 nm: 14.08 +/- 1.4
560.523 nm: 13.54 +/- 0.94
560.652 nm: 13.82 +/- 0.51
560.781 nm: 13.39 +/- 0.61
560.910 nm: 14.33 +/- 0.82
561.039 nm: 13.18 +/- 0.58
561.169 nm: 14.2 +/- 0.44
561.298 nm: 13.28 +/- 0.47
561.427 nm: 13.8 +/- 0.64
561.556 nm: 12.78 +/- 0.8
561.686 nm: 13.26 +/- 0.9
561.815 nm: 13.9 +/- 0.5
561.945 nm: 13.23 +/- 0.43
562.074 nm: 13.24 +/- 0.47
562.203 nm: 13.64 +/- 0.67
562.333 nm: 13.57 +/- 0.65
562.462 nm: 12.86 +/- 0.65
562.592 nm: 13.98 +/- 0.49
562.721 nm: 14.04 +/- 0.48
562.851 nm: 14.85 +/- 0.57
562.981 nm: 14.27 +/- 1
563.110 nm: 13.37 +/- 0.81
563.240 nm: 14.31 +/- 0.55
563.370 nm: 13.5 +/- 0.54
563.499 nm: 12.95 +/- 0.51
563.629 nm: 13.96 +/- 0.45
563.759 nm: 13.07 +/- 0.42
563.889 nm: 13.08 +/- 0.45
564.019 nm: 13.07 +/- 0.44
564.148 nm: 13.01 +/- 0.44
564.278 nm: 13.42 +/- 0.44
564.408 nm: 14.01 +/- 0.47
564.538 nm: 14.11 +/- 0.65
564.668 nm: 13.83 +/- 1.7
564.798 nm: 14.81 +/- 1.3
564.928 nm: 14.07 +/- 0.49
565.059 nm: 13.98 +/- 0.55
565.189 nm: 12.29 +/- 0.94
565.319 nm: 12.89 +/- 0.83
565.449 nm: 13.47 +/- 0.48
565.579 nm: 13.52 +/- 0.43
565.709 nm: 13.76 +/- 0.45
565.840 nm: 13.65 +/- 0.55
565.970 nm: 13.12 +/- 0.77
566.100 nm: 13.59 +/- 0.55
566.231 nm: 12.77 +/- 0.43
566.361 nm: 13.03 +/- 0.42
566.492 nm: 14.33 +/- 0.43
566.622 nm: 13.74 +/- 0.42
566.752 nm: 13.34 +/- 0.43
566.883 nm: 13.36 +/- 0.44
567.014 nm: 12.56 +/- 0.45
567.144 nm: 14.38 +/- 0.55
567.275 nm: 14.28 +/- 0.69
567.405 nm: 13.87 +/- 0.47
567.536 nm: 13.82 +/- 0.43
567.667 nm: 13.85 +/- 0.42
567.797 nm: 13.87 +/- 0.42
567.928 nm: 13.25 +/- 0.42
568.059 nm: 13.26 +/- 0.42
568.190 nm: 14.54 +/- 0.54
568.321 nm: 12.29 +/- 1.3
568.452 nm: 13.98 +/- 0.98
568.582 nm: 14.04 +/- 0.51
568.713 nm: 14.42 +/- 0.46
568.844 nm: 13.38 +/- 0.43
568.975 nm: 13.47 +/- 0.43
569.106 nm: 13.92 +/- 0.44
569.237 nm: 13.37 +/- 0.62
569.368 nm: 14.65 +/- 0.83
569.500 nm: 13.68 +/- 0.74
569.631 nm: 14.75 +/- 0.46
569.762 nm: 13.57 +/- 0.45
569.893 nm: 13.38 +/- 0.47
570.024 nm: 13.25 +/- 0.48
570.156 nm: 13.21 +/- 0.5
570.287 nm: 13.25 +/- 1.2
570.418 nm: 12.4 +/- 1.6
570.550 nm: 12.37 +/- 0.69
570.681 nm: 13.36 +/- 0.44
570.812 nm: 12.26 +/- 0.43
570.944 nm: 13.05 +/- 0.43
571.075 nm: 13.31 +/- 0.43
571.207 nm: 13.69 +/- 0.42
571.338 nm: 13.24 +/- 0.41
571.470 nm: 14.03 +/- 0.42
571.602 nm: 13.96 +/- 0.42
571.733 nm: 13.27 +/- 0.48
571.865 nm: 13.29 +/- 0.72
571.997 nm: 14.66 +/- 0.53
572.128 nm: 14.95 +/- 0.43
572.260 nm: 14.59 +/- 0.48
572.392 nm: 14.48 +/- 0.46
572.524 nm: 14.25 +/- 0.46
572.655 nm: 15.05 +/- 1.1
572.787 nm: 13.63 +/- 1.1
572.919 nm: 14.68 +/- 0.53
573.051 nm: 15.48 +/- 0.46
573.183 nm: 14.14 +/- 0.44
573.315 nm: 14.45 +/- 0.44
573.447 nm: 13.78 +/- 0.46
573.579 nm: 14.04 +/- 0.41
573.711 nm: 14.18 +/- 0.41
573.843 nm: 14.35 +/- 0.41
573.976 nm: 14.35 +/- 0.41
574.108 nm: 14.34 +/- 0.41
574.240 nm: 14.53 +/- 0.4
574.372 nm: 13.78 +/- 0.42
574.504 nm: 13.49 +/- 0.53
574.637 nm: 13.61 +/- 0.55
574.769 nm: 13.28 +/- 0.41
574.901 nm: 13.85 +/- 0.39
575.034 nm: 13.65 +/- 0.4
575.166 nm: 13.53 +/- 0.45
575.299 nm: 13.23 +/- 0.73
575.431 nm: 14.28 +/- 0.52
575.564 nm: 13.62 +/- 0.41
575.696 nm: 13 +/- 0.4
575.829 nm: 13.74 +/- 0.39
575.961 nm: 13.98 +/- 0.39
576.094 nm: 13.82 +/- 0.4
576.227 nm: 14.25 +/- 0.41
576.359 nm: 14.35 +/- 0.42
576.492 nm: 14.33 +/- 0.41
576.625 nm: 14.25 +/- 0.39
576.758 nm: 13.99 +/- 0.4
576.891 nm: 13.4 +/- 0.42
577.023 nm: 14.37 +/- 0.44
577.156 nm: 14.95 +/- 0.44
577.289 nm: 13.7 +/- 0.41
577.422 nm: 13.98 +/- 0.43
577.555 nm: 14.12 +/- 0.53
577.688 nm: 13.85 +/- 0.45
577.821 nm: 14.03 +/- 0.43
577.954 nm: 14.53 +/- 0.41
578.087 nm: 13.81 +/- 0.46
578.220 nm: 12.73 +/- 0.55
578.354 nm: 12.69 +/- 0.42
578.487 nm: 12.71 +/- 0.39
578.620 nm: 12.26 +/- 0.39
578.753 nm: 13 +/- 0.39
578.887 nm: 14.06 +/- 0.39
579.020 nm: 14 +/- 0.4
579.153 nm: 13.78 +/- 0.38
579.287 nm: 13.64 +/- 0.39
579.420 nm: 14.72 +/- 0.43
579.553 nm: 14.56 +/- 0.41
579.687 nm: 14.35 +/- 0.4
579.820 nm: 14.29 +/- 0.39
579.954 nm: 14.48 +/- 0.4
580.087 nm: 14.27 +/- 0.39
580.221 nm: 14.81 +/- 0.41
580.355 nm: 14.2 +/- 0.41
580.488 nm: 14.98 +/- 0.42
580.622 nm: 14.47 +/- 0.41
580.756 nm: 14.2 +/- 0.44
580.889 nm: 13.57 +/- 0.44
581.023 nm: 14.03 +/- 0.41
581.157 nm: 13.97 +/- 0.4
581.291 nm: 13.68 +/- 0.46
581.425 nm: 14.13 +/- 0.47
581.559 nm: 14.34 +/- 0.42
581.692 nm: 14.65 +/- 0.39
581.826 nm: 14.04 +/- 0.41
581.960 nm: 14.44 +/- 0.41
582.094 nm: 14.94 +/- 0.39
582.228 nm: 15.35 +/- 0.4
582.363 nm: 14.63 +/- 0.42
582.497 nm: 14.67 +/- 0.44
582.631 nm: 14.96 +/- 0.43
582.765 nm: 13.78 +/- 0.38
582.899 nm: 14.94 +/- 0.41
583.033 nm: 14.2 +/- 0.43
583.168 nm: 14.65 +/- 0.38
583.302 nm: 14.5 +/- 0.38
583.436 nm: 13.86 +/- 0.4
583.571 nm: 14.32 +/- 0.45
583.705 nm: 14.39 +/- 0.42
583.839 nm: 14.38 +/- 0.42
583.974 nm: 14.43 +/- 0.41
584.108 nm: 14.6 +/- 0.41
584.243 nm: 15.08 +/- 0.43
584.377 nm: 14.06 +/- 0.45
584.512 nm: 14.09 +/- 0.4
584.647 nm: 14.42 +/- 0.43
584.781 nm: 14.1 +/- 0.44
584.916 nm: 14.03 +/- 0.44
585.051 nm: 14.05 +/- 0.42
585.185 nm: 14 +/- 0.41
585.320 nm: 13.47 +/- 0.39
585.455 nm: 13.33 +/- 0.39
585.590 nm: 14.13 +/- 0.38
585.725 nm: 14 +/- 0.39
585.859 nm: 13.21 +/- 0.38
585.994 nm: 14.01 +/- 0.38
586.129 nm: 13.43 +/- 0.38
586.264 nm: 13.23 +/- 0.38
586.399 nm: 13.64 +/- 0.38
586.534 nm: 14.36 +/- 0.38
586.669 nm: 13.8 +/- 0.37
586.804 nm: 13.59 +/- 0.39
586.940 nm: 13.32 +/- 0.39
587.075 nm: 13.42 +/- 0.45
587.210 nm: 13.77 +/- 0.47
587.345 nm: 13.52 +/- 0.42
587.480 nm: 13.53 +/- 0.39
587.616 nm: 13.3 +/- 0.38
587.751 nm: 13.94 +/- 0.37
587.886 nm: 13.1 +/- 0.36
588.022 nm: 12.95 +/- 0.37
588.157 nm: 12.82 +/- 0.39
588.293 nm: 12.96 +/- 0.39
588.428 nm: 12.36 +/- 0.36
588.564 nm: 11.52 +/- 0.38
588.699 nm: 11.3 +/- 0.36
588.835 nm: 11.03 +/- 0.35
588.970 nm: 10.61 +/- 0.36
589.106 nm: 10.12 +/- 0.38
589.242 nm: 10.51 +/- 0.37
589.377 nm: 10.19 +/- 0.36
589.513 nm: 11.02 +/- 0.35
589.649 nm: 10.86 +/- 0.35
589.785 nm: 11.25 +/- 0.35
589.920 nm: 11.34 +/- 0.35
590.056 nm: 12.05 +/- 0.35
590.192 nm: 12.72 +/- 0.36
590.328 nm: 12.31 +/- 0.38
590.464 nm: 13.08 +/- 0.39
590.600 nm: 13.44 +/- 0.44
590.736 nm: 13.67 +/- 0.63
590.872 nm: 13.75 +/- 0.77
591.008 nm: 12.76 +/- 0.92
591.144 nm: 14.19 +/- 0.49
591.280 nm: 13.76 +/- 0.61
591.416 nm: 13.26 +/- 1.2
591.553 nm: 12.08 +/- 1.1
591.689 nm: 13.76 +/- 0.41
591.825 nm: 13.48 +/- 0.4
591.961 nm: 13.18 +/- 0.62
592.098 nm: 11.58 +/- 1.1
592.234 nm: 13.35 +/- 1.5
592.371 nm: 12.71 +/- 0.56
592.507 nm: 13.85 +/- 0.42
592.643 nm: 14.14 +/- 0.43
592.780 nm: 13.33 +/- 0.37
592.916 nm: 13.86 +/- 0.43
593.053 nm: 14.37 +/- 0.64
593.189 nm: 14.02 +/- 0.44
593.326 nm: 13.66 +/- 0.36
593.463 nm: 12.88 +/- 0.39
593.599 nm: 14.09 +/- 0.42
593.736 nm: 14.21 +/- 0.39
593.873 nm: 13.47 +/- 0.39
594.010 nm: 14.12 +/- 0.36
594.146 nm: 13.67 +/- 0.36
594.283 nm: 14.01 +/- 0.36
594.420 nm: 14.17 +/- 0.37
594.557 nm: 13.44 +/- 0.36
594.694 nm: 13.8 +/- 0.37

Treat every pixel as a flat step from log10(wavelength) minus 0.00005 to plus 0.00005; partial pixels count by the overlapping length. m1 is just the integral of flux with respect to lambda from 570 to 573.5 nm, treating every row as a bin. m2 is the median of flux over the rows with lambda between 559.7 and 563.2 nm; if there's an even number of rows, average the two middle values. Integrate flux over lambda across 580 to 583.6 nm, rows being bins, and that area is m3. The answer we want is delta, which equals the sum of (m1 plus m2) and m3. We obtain 113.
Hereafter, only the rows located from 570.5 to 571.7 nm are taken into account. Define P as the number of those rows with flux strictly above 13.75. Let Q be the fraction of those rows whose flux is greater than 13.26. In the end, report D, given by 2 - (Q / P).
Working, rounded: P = 2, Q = 0.56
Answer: 1.72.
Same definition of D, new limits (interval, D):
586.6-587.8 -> 1.67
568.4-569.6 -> 1.80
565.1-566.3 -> 1.44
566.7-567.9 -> 1.85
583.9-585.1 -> 1.89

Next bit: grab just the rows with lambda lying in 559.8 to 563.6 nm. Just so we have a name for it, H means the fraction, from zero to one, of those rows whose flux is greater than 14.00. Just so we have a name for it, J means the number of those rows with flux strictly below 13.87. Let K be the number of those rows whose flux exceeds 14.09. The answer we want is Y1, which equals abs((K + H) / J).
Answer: 0.26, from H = 0.24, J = 20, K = 5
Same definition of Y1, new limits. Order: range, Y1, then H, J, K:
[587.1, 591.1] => 0.00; 0.00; 28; 0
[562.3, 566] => 0.29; 0.28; 18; 5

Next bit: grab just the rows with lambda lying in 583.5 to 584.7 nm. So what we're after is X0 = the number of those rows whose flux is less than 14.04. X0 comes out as 0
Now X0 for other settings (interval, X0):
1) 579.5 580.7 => 0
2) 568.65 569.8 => 6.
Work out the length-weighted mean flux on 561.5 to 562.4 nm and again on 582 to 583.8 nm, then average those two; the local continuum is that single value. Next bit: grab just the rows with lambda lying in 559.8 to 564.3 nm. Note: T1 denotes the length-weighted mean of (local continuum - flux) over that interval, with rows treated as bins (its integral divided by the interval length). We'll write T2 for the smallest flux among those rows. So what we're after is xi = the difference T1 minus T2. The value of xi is -11.9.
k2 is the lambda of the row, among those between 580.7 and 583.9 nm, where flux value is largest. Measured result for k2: 582.228 nm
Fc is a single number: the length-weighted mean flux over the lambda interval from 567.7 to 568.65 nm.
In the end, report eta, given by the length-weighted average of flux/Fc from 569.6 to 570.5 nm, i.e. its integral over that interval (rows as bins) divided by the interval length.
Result 0.98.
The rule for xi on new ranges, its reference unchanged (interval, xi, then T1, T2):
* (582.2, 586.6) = -13.4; -0.22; 13.21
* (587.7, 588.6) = -10.4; 1.13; 11.52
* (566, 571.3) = -11.8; 0.44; 12.26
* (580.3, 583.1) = -14.0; -0.43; 13.57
